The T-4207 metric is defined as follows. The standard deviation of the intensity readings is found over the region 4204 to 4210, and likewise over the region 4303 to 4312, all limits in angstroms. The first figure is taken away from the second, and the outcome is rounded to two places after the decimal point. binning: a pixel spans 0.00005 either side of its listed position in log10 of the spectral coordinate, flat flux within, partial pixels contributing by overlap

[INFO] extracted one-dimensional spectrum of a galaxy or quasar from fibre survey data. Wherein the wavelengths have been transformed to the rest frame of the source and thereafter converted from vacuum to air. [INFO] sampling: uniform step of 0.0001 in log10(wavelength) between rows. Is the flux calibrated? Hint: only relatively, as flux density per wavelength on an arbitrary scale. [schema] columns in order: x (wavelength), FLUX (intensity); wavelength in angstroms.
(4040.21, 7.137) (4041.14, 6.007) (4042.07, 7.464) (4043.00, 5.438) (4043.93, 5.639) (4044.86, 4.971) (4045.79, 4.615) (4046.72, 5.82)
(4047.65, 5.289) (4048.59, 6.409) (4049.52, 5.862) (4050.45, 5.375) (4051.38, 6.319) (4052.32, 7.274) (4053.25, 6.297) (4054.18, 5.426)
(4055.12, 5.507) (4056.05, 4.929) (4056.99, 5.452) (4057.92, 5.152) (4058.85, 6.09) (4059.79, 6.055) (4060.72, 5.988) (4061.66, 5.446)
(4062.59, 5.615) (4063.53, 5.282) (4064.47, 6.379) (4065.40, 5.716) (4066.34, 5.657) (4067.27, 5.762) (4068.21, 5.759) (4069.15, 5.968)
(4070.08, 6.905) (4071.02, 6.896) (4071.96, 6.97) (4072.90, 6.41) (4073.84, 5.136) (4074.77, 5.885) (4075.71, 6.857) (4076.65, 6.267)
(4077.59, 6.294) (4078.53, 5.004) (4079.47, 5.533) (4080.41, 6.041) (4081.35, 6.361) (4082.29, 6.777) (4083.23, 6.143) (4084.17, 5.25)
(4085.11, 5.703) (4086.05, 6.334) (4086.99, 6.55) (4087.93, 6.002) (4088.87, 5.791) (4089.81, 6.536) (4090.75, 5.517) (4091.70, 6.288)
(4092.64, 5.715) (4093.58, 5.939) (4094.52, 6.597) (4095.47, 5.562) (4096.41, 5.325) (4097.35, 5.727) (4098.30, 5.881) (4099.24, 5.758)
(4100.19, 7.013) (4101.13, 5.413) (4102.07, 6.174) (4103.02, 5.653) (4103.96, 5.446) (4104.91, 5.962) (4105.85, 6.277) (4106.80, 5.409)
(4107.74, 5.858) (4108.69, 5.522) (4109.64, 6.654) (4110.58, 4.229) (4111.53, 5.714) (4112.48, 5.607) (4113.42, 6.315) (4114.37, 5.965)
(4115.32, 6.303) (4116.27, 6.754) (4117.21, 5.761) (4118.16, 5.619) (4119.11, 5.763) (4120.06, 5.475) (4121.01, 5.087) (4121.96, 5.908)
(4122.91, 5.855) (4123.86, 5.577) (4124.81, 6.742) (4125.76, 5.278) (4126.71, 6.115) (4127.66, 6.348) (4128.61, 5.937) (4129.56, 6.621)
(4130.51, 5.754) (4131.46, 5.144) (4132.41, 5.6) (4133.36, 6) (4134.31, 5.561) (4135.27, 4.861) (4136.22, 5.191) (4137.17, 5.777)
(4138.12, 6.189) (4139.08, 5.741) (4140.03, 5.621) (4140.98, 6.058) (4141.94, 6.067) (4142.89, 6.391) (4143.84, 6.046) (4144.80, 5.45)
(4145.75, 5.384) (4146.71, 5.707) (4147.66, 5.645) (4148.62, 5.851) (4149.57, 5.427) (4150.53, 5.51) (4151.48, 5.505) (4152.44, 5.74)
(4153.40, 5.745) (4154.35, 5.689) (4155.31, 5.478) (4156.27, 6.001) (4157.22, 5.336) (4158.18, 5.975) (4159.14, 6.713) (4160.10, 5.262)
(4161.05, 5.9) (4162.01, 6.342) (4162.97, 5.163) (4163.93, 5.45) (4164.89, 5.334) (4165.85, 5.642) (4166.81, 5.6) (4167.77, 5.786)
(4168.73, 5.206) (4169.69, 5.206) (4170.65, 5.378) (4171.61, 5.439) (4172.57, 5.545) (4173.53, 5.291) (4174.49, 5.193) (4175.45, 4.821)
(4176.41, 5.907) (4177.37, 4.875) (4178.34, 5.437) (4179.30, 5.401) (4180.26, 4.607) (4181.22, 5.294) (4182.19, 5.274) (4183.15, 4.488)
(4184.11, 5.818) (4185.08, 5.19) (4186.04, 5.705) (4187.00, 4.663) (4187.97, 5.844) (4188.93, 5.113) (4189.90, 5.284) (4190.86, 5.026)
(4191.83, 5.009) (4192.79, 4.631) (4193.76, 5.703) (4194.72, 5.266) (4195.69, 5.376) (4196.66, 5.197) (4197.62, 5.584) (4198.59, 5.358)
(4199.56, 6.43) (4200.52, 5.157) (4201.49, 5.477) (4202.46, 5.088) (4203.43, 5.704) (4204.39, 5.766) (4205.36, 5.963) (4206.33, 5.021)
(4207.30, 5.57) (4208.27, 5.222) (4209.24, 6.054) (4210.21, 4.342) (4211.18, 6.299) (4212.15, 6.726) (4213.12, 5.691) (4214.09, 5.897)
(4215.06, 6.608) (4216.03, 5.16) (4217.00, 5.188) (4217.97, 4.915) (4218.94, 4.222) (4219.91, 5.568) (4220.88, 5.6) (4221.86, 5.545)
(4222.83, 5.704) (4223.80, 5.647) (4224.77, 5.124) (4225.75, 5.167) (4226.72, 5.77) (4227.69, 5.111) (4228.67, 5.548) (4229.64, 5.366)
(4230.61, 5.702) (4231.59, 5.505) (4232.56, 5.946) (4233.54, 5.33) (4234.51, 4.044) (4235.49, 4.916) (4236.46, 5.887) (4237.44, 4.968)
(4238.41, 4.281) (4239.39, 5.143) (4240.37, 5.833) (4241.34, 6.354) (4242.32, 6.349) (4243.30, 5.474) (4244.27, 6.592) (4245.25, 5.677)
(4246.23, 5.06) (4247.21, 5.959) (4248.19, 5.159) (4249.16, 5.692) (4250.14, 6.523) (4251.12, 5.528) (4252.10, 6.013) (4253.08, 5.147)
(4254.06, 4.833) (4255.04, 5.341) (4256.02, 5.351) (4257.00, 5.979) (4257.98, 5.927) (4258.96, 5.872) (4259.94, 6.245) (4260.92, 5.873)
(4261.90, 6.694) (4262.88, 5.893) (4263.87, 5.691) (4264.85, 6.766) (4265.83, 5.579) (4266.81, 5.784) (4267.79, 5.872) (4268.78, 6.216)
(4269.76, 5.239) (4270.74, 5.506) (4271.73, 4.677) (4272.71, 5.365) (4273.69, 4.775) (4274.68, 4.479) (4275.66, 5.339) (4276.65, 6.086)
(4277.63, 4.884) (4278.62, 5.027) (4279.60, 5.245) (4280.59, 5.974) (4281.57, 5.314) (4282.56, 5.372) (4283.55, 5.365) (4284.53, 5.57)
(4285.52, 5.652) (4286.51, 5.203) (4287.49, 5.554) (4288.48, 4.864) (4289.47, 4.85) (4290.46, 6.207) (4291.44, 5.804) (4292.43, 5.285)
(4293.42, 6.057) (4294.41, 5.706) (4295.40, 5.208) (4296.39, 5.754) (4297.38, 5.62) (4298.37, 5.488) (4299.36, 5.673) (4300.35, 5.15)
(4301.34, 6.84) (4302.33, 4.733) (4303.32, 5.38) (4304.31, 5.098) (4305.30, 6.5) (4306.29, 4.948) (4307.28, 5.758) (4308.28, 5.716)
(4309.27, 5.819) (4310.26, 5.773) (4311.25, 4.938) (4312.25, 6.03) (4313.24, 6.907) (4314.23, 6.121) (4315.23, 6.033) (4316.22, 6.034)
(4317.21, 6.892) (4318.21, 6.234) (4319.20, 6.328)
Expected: 0.10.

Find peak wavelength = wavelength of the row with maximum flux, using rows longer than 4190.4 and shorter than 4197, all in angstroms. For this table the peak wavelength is 4193.76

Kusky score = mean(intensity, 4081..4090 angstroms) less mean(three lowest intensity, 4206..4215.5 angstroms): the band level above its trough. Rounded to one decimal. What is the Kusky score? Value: 1.3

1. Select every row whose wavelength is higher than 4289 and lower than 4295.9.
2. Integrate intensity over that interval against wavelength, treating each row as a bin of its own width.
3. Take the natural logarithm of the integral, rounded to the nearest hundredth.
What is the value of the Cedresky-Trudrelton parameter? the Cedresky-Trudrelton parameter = 3.65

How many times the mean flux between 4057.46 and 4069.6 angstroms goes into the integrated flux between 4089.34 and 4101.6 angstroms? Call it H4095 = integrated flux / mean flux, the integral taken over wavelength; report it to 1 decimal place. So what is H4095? 12.7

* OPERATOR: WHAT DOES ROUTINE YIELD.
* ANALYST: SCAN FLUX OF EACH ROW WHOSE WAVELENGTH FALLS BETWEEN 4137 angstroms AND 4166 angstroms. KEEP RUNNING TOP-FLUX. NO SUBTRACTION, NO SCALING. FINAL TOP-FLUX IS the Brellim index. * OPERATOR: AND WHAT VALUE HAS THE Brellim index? 6.713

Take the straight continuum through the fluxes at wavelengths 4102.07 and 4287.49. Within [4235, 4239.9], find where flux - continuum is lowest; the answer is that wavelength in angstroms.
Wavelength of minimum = 4238.41 angstroms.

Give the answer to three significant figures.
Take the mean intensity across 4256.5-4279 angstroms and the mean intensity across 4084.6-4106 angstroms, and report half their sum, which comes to 5.80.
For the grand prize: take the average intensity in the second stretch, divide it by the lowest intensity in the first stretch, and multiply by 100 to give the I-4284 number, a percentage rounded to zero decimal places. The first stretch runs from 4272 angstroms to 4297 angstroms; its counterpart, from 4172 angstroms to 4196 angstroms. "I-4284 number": 117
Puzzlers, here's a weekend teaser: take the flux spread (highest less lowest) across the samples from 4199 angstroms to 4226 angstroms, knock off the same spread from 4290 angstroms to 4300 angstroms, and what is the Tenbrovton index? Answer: 1.5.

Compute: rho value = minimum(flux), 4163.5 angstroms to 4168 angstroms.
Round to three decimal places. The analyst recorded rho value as 5.334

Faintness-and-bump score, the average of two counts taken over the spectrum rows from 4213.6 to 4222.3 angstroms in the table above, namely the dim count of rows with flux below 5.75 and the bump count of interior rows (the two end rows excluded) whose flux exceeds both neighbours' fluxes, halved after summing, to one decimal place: 5.0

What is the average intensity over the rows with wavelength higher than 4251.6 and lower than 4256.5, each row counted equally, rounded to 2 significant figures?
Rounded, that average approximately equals 5.3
